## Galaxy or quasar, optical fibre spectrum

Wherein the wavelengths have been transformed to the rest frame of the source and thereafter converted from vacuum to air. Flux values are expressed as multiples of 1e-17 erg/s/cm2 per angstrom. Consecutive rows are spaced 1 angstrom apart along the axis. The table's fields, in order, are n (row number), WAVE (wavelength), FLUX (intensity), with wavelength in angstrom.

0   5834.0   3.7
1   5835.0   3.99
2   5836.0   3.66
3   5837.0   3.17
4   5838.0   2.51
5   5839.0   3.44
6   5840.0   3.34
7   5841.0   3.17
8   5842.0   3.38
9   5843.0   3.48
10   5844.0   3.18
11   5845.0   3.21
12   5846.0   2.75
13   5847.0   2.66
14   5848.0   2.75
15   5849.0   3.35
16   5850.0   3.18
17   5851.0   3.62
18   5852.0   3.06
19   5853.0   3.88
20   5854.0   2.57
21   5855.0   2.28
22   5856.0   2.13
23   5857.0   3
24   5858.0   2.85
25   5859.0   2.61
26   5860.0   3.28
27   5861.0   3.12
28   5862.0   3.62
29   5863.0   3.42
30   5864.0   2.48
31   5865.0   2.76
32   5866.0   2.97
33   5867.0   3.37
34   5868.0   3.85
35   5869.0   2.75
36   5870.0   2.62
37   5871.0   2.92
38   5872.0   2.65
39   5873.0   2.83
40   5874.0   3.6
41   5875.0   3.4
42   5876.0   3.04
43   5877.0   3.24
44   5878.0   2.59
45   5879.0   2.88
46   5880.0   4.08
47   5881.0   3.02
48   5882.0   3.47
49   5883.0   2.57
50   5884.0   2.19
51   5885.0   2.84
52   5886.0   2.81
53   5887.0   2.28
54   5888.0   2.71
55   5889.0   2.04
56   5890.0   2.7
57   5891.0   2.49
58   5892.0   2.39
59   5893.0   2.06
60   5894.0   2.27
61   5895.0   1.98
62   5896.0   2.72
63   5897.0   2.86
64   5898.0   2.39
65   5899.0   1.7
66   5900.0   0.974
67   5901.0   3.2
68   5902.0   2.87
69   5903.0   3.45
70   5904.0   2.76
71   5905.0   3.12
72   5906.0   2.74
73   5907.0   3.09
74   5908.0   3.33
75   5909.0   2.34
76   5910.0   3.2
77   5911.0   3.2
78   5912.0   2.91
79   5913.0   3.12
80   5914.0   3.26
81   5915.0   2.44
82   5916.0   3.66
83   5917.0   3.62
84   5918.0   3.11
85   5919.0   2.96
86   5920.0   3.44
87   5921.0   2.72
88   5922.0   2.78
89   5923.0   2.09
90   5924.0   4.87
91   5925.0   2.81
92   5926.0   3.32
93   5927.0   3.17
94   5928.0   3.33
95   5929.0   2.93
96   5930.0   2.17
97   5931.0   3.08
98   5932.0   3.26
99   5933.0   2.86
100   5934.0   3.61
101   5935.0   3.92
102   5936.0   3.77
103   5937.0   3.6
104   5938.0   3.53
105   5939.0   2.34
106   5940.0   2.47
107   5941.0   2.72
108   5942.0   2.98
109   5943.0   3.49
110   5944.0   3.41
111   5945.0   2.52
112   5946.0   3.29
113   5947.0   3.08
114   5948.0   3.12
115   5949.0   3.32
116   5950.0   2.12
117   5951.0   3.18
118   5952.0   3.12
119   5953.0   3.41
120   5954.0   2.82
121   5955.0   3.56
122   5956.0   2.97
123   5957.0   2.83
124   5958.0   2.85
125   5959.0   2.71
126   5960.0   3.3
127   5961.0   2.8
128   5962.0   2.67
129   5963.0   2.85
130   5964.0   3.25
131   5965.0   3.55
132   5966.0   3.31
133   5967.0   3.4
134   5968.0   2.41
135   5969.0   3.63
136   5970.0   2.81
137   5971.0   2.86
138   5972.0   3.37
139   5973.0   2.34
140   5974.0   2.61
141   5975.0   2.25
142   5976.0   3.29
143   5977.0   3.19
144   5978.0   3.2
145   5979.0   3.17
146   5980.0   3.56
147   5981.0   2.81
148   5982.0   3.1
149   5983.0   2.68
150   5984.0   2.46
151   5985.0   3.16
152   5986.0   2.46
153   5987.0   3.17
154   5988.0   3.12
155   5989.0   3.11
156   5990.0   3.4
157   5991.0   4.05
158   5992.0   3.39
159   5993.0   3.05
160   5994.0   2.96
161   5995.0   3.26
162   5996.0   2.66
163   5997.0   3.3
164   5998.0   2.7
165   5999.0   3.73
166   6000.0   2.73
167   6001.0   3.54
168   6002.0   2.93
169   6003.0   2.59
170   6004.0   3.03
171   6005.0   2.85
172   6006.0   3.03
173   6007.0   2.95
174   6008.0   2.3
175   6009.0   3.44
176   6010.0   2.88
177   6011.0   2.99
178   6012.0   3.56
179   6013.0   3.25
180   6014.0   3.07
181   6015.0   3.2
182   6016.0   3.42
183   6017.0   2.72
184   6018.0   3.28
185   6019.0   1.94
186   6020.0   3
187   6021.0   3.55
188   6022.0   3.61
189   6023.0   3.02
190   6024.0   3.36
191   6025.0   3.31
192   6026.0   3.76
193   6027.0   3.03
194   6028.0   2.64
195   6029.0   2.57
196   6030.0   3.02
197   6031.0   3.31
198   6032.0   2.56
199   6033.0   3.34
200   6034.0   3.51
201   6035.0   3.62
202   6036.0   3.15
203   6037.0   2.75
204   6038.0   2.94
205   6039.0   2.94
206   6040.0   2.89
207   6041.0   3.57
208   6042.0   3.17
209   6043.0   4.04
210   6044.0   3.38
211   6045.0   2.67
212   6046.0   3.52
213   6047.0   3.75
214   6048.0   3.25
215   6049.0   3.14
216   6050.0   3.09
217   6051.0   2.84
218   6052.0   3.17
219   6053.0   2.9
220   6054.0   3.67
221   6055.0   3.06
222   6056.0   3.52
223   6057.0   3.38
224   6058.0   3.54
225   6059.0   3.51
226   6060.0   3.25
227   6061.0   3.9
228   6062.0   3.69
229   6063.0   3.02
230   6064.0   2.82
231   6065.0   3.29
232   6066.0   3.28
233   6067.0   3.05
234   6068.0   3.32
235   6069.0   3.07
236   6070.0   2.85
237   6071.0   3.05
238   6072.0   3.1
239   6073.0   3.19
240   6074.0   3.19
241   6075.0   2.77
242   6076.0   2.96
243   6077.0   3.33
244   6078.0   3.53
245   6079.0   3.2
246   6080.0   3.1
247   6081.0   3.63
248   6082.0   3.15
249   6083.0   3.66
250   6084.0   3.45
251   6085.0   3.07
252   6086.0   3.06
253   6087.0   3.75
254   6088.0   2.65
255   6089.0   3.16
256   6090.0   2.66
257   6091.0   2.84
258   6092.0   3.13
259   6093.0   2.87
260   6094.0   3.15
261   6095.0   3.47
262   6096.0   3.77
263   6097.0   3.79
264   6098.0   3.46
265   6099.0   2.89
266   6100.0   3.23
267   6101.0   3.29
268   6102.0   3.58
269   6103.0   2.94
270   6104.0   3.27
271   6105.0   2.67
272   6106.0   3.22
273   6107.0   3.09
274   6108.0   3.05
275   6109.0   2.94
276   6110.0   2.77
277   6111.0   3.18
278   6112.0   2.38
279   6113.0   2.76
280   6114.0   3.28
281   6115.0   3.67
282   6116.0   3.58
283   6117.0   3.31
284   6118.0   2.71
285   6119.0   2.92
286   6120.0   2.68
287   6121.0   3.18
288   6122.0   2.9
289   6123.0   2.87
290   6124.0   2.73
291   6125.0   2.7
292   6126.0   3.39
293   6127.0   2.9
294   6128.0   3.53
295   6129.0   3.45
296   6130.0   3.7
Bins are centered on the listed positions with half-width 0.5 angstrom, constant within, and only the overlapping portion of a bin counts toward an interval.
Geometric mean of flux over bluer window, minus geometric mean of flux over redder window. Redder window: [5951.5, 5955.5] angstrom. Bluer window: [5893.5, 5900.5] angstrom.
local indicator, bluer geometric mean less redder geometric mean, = -1.2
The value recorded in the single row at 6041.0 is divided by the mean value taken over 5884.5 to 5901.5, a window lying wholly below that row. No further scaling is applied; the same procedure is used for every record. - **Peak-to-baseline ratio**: 1.50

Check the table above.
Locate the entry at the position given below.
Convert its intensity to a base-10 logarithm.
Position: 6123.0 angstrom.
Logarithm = 0.46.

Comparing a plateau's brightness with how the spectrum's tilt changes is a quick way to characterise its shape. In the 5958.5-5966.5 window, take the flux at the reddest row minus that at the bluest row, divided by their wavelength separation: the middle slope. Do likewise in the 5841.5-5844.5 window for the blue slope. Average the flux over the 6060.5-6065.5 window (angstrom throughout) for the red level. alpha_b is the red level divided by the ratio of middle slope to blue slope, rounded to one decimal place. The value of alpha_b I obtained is -3.9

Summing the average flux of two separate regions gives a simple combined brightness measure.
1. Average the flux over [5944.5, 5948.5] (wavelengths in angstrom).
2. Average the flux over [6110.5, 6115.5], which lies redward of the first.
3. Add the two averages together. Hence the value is 6.06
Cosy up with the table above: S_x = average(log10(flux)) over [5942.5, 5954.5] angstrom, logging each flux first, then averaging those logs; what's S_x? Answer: 0.484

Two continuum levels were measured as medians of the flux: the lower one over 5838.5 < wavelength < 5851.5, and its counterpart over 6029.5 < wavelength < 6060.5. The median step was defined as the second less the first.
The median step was 0.04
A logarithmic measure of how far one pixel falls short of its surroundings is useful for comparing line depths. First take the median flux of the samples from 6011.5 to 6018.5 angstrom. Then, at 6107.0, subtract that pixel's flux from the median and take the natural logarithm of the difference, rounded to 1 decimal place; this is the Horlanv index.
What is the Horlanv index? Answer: -1.8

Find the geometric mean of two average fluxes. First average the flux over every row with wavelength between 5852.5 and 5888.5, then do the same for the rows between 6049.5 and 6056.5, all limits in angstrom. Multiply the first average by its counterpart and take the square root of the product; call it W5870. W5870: 3.07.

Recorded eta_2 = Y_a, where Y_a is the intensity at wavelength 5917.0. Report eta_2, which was 3.62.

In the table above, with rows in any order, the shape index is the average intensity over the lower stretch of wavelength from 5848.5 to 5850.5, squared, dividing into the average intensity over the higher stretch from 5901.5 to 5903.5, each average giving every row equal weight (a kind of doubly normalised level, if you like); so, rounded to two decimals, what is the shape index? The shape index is 0.30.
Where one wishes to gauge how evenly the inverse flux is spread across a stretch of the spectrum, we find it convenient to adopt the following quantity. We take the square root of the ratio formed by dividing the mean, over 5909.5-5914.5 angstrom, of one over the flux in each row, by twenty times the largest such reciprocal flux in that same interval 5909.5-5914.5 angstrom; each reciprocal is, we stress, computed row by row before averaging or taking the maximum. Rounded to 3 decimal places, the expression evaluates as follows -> 0.216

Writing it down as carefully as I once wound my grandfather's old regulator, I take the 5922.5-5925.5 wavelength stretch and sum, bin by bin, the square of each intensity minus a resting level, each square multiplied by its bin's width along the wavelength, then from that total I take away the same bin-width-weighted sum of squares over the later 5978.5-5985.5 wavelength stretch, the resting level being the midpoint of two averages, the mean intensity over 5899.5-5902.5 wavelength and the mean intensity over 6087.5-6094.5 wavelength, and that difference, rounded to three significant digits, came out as 3.63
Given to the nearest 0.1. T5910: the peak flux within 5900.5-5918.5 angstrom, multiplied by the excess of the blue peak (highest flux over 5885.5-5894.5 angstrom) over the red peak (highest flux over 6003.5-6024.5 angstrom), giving -2.9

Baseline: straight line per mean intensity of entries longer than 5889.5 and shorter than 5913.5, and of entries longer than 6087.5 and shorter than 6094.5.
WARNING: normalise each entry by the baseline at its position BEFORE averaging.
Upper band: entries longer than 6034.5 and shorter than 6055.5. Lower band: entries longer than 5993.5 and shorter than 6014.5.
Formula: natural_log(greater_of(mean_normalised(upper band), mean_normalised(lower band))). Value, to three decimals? 0.117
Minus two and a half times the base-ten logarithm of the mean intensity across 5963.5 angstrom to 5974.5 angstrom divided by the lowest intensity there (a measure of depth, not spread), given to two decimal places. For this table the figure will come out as -0.29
